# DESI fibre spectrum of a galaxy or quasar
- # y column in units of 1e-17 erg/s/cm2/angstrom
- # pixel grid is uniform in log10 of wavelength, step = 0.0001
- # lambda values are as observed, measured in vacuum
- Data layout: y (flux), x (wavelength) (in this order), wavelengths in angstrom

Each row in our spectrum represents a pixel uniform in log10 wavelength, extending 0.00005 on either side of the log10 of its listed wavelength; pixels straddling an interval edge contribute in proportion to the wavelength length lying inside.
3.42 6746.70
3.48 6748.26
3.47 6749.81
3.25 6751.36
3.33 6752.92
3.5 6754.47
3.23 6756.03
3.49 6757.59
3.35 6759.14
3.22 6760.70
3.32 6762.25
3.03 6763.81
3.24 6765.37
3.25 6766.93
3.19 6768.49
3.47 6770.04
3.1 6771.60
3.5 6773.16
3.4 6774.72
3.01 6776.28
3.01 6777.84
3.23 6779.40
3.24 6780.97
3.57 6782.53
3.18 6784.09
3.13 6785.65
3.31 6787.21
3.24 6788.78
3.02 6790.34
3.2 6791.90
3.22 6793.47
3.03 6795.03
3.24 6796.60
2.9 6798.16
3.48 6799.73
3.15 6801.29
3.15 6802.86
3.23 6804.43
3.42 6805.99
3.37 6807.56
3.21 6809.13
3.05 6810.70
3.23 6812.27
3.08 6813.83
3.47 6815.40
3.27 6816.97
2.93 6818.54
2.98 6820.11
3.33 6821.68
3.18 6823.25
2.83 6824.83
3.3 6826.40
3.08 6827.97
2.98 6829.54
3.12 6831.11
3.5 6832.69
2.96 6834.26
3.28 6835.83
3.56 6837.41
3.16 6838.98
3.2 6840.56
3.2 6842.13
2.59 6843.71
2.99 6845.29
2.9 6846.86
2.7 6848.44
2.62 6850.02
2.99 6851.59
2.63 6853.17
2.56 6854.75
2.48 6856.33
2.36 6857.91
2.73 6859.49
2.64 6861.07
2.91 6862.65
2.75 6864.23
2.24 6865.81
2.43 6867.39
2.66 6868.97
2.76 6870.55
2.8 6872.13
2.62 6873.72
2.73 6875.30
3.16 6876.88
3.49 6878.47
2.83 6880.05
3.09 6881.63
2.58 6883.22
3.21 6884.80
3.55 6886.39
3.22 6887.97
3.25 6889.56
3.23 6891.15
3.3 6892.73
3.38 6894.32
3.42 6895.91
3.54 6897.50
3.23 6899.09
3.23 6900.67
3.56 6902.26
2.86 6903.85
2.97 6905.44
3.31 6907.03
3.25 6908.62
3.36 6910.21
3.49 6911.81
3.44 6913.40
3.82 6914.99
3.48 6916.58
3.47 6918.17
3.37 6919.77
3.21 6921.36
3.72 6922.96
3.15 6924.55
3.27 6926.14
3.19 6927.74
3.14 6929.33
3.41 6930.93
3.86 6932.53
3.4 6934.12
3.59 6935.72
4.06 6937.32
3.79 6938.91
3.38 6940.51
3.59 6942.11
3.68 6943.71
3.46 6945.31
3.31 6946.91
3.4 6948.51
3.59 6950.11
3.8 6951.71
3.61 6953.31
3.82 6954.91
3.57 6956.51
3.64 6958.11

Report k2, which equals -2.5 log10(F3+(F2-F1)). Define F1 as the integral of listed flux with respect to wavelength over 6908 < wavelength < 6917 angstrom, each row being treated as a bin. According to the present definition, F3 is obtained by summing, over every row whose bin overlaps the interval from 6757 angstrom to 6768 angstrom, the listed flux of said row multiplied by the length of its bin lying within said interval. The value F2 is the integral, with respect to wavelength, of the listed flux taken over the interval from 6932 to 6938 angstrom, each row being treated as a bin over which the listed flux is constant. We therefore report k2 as -3.58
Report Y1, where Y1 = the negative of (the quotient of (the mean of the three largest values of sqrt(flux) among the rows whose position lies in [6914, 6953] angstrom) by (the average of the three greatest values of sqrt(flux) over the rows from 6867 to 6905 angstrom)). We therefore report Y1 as -1.05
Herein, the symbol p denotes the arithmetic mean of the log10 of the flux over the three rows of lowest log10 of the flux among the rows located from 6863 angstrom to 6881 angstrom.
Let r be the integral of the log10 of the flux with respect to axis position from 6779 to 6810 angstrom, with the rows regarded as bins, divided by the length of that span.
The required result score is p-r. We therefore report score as -0.12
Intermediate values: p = 0.38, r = 0.508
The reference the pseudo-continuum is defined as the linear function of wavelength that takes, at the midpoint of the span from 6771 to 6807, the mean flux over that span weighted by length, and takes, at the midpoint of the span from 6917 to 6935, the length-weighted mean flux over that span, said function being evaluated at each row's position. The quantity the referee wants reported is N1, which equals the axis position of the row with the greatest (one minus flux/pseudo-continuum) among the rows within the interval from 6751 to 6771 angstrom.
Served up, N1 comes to 6763.81 angstrom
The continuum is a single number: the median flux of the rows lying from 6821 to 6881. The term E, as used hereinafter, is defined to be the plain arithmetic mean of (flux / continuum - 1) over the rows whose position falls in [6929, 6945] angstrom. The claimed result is 0.25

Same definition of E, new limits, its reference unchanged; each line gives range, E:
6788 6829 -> 0.11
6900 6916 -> 0.16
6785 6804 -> 0.11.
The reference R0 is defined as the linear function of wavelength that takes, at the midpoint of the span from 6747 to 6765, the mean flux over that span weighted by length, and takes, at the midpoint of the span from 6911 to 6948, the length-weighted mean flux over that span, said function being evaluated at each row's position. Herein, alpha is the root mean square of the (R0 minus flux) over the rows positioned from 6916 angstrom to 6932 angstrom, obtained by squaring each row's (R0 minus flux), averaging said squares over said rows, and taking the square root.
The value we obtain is 0.23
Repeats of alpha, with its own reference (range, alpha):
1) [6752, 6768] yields 0.14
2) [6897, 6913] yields 0.29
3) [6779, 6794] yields 0.19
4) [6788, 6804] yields 0.25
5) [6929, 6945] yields 0.27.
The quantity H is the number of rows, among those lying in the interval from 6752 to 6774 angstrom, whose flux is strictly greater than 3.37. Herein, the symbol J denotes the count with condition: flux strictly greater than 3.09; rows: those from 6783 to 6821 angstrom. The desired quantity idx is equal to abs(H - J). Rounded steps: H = 4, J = 17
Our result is 13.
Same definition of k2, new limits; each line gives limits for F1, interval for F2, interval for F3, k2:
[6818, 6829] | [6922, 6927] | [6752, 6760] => -2.48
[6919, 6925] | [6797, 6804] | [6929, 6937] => -3.70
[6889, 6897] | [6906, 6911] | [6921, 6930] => -3.22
